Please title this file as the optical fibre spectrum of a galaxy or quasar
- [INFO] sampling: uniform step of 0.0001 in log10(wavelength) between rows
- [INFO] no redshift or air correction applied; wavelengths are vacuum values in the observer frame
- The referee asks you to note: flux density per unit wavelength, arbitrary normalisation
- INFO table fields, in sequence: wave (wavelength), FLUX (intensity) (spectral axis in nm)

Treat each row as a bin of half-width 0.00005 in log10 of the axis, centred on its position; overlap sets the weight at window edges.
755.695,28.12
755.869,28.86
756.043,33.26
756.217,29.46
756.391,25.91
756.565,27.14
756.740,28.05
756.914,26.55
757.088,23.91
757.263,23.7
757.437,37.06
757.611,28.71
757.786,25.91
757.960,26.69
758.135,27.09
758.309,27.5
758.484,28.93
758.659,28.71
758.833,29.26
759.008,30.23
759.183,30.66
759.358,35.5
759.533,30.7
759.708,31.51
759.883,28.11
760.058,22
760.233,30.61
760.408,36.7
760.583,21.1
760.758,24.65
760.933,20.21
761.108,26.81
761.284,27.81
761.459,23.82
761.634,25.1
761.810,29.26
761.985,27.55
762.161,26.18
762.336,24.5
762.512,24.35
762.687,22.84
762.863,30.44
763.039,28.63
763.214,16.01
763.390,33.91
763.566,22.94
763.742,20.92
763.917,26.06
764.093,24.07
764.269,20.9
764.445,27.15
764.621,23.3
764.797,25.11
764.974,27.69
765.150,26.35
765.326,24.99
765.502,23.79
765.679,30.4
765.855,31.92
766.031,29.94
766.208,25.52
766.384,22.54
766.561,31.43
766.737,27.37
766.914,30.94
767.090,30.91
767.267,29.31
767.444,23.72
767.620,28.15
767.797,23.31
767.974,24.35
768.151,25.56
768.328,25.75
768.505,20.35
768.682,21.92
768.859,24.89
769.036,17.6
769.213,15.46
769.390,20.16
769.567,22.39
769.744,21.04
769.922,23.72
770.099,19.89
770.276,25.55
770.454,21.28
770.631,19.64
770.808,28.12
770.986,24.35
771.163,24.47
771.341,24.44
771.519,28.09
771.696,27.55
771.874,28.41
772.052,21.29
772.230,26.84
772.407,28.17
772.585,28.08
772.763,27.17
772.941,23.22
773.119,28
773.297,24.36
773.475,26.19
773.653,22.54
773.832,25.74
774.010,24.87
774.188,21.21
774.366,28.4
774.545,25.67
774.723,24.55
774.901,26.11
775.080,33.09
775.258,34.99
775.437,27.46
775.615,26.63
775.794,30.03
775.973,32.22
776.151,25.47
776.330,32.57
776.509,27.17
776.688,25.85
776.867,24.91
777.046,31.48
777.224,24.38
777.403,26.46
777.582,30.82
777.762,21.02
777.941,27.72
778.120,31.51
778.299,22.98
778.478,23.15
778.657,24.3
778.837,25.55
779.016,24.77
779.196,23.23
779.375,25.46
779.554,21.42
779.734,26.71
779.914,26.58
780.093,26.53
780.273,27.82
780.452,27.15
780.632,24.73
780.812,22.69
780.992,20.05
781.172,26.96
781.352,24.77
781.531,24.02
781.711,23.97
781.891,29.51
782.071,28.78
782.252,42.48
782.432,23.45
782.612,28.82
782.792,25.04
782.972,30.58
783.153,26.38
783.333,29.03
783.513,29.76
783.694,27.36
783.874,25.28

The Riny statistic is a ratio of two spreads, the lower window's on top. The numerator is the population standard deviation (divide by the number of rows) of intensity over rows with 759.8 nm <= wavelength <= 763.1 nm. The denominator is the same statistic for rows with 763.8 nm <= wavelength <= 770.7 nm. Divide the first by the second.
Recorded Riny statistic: 0.99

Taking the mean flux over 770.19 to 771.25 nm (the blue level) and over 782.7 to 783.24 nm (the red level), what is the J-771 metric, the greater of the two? 27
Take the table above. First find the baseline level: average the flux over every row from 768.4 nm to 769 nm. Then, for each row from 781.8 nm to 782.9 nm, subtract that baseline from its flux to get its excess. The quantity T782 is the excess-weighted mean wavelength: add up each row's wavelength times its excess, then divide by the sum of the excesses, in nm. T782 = 782.26 nm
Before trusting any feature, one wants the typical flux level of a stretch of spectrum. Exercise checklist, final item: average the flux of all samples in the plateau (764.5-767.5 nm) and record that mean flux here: 27.4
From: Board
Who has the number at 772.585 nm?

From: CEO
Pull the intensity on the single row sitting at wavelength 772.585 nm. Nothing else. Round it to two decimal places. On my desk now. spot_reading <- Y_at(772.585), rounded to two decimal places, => 28.08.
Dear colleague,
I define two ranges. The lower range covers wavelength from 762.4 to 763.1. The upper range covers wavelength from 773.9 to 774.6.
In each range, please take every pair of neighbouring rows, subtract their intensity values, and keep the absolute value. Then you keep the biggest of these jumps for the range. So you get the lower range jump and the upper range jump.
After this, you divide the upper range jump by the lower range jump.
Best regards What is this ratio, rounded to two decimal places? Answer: 0.95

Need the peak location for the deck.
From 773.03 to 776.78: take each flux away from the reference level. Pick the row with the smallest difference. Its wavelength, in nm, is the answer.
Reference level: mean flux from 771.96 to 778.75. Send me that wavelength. 775.258 nm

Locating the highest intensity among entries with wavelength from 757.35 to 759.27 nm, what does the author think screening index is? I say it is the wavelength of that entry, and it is 757.437 nm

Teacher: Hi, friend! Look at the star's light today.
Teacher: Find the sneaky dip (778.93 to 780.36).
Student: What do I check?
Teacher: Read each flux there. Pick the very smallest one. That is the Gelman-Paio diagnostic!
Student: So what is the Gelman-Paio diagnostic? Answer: 21.42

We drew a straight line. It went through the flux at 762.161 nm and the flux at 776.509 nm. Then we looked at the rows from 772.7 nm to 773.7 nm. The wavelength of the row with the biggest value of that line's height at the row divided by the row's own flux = 773.653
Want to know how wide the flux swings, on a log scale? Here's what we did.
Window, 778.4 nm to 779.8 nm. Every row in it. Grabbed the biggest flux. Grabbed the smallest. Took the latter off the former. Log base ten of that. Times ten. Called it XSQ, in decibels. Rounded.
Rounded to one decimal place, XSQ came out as 7.2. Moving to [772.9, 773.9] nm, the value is 7.4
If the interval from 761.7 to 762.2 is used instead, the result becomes 4.9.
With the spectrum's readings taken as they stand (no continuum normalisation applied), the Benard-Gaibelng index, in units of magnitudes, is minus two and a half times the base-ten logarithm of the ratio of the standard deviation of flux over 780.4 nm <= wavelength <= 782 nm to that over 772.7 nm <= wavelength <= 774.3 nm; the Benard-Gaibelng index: -0.2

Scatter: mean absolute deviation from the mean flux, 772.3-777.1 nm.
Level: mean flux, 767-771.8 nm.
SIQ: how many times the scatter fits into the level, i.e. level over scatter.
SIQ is 9.3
